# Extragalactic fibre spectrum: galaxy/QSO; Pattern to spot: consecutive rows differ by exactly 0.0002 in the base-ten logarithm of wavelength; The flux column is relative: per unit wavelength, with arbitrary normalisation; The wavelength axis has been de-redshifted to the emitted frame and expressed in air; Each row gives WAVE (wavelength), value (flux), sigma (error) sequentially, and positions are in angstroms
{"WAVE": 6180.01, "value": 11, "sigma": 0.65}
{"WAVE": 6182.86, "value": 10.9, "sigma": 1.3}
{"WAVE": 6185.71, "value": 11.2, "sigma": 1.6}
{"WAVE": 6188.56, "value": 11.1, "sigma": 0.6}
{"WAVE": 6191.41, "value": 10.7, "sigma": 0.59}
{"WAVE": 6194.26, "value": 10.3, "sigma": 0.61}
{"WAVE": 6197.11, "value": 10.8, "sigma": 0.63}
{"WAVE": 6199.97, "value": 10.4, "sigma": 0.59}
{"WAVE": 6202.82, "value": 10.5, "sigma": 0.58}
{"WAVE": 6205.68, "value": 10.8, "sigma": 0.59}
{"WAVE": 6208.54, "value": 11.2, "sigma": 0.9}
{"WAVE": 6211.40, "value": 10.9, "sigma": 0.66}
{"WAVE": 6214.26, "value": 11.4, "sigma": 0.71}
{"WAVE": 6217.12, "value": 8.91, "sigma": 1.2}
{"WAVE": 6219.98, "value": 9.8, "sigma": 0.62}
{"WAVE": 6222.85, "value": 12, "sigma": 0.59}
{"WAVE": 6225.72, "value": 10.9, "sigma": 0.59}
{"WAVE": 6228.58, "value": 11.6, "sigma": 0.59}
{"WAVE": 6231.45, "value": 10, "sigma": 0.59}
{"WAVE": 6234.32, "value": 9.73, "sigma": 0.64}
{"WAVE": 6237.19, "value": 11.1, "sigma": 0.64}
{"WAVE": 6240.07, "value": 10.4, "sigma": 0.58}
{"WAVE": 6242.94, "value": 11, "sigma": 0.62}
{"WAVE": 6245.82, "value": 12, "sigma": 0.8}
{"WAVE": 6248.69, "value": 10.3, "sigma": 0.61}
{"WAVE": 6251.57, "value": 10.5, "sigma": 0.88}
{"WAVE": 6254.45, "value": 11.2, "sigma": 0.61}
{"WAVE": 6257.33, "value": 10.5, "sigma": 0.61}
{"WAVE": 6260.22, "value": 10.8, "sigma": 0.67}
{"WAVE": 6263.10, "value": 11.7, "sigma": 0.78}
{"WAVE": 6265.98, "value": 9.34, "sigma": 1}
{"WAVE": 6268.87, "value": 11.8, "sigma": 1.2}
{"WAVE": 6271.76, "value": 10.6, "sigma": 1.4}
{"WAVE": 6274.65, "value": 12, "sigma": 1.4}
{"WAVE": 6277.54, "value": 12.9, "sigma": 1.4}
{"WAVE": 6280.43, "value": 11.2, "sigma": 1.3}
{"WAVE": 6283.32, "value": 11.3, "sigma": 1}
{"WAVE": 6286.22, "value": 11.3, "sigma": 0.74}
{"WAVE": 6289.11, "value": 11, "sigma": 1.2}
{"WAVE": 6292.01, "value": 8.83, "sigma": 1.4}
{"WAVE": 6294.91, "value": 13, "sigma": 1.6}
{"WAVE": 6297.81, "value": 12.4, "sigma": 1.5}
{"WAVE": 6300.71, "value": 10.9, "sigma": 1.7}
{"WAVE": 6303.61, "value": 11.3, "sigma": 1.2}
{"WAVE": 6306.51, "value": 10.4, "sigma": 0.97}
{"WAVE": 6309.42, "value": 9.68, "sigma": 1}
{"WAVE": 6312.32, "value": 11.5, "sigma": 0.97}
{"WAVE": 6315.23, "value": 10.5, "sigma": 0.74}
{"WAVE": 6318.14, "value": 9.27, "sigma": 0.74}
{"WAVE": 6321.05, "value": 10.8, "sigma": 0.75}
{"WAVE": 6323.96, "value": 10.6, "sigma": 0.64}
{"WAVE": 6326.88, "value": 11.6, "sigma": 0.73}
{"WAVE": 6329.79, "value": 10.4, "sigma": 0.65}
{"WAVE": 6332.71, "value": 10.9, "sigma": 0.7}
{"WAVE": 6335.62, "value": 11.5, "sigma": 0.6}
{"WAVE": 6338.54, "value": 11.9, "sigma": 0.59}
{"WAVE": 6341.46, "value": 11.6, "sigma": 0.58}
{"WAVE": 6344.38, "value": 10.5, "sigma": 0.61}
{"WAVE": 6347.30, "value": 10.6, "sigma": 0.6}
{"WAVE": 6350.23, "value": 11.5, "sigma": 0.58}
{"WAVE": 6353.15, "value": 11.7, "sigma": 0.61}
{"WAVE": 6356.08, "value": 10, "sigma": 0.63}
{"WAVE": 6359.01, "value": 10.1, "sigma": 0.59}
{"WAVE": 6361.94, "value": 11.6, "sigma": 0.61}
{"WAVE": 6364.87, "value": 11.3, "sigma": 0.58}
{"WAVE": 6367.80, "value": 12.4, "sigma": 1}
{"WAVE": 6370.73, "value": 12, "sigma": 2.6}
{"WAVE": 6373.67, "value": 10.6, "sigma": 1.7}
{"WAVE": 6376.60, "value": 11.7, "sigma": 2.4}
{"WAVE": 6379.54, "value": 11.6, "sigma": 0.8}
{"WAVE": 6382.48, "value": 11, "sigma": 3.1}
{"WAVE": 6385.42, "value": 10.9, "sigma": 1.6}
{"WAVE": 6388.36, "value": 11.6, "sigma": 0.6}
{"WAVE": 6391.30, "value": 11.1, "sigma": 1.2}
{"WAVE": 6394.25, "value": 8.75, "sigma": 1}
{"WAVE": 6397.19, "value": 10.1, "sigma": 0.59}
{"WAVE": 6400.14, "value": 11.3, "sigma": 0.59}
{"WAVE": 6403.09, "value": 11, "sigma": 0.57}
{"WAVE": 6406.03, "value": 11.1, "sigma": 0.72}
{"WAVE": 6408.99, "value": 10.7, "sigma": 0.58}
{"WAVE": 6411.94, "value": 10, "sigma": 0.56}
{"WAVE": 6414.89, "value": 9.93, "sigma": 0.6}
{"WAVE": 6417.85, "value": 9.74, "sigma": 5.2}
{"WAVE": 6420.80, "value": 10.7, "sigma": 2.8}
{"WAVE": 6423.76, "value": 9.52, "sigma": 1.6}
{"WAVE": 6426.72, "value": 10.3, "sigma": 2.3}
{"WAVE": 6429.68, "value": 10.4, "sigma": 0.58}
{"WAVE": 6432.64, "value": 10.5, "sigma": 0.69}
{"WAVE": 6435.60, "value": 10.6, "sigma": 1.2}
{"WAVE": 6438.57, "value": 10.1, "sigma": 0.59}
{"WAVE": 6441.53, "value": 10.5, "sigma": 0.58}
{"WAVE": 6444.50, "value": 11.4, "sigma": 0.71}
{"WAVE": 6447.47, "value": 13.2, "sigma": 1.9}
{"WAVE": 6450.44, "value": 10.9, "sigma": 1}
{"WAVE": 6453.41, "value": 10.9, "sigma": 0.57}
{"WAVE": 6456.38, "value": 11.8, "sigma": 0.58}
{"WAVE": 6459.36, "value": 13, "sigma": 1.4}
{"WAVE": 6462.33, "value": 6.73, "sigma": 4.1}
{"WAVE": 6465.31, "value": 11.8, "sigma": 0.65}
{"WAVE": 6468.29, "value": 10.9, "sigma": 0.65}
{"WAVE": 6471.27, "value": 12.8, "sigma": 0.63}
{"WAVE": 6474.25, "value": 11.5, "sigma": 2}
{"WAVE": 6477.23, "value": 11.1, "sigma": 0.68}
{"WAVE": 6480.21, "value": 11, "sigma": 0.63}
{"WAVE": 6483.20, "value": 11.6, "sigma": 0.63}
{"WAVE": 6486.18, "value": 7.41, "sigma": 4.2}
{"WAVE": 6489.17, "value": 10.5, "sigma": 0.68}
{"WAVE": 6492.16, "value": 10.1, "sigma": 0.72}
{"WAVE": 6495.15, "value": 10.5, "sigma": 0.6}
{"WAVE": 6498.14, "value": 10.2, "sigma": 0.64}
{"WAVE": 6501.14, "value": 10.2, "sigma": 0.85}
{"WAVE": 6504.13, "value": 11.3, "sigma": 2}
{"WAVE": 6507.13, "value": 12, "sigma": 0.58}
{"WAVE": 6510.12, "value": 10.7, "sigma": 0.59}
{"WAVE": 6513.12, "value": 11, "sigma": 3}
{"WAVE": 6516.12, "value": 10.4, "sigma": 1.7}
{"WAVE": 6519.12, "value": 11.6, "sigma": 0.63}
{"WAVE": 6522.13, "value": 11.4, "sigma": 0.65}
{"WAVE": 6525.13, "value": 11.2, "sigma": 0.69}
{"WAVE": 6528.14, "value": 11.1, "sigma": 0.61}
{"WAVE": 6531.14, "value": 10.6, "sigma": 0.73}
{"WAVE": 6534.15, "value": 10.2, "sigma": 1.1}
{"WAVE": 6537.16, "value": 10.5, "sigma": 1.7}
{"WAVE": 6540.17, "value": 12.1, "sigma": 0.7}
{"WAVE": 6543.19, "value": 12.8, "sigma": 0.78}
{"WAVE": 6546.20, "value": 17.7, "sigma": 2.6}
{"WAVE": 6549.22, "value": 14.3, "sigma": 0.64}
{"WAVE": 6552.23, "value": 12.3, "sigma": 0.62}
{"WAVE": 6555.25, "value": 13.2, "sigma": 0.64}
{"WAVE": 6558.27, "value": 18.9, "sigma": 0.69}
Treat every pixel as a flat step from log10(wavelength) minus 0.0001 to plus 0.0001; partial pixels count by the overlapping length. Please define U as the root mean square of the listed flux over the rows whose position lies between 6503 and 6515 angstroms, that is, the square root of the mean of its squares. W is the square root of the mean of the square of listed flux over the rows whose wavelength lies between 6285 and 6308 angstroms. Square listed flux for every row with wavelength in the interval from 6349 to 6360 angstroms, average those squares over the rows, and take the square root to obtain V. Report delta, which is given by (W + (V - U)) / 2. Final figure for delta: 5.40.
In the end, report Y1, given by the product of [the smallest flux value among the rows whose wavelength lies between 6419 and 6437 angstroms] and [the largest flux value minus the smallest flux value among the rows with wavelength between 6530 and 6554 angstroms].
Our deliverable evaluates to 71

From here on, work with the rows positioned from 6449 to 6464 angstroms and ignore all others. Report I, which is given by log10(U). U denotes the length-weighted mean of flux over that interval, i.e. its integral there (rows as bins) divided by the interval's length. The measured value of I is 1.028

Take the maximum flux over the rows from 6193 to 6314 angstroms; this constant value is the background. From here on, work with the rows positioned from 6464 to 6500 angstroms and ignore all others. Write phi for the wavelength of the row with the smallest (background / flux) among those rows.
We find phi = 6471.27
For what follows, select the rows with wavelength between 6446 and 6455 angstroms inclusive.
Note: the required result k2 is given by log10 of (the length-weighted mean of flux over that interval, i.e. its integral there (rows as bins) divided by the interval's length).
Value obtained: 1.07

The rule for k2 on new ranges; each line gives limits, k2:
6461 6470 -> 1.00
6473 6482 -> 1.05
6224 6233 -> 1.04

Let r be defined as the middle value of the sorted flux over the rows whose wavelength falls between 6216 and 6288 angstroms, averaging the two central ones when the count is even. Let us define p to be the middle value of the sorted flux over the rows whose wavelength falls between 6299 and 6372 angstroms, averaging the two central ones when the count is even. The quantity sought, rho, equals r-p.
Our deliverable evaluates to 0.1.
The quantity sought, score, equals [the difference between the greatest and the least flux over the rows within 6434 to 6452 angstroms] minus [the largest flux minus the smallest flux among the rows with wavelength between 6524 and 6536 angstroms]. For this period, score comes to 2.1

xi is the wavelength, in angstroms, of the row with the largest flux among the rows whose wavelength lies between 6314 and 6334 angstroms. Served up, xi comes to 6326.88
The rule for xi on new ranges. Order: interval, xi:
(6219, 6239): 6222.85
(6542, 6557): 6546.20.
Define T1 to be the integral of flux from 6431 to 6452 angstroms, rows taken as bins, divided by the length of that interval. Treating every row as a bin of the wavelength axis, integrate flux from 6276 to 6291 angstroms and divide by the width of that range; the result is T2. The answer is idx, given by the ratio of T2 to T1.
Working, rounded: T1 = 11.0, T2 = 11.5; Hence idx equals 1.04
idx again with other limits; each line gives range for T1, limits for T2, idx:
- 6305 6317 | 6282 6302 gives 1.07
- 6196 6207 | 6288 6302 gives 1.06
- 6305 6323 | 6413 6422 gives 0.97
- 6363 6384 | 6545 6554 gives 1.27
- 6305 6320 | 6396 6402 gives 1.04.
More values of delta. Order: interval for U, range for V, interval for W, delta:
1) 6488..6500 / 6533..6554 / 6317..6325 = 6.49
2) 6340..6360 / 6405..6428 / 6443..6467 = 5.38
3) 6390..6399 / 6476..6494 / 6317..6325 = 5.30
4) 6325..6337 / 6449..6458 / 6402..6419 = 5.26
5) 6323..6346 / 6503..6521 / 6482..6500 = 5.09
